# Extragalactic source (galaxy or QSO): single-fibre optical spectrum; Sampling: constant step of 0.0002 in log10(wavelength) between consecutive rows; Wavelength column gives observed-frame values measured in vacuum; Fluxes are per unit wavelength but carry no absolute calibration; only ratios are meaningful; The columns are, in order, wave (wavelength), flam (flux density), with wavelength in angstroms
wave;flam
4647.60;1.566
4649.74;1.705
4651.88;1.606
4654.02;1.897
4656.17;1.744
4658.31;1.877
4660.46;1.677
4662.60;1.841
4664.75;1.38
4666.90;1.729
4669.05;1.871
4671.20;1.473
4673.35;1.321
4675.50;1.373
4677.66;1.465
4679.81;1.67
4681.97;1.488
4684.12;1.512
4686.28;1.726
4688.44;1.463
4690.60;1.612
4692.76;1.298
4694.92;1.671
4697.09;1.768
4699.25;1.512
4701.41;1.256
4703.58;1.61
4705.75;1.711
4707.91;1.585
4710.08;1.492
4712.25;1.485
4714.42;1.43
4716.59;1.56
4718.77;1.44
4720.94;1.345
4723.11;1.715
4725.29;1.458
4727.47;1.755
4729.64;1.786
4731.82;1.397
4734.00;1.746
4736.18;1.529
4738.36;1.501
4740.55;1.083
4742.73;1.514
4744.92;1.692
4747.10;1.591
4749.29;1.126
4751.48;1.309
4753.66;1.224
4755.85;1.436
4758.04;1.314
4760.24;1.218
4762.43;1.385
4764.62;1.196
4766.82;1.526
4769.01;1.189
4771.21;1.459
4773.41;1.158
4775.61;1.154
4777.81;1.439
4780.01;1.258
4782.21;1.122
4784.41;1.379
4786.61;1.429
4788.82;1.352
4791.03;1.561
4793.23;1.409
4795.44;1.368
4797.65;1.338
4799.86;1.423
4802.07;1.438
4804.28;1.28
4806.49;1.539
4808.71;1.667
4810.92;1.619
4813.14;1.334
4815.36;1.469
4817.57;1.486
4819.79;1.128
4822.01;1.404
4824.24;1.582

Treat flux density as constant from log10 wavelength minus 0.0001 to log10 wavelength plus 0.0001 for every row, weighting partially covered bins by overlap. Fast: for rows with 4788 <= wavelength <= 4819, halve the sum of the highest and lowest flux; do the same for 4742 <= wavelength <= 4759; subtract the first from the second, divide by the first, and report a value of -0.044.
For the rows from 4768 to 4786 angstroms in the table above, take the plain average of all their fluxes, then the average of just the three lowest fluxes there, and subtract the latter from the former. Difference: 0.13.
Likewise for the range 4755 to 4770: 0.12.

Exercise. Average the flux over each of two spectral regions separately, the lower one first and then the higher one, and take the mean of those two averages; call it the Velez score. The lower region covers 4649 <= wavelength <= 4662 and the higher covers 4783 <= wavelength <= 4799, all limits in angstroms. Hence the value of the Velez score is 1.58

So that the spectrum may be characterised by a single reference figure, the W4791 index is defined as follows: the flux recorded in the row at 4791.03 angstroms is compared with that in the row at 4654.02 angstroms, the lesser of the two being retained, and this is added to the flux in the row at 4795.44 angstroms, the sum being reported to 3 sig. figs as 2.93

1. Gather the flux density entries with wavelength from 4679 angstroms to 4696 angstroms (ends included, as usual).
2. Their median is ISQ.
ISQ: 1.56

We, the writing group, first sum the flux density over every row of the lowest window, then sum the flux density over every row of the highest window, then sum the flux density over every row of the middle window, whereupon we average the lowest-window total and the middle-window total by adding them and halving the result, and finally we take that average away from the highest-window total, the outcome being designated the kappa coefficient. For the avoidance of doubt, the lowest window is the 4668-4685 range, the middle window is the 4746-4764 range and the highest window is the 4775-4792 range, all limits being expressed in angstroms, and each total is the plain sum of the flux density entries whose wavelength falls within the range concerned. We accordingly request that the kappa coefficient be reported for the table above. -0.69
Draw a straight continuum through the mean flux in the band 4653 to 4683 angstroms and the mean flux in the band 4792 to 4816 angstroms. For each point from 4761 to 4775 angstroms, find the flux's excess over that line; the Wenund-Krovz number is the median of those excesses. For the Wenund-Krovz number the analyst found -0.21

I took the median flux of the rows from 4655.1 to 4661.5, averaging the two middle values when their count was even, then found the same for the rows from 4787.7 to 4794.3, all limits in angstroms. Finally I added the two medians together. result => 3.15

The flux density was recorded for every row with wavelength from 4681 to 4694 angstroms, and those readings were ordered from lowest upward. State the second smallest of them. 1.463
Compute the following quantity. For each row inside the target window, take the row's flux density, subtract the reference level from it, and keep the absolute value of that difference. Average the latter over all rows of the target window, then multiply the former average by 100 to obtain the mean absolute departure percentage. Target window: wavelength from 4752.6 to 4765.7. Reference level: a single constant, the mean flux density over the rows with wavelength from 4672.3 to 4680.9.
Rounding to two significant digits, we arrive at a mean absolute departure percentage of 16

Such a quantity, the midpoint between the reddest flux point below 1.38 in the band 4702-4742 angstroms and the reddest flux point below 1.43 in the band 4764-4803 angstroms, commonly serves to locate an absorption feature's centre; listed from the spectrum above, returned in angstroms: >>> 4770.2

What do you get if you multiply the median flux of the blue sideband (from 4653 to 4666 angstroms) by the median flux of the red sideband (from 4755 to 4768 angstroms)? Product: 2.4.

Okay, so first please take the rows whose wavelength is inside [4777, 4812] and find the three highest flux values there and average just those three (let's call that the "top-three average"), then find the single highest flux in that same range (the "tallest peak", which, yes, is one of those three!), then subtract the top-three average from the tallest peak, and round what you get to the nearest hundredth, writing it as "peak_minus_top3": 0.05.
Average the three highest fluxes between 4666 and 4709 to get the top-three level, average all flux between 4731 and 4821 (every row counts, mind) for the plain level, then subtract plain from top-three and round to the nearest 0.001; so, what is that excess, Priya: 0.404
